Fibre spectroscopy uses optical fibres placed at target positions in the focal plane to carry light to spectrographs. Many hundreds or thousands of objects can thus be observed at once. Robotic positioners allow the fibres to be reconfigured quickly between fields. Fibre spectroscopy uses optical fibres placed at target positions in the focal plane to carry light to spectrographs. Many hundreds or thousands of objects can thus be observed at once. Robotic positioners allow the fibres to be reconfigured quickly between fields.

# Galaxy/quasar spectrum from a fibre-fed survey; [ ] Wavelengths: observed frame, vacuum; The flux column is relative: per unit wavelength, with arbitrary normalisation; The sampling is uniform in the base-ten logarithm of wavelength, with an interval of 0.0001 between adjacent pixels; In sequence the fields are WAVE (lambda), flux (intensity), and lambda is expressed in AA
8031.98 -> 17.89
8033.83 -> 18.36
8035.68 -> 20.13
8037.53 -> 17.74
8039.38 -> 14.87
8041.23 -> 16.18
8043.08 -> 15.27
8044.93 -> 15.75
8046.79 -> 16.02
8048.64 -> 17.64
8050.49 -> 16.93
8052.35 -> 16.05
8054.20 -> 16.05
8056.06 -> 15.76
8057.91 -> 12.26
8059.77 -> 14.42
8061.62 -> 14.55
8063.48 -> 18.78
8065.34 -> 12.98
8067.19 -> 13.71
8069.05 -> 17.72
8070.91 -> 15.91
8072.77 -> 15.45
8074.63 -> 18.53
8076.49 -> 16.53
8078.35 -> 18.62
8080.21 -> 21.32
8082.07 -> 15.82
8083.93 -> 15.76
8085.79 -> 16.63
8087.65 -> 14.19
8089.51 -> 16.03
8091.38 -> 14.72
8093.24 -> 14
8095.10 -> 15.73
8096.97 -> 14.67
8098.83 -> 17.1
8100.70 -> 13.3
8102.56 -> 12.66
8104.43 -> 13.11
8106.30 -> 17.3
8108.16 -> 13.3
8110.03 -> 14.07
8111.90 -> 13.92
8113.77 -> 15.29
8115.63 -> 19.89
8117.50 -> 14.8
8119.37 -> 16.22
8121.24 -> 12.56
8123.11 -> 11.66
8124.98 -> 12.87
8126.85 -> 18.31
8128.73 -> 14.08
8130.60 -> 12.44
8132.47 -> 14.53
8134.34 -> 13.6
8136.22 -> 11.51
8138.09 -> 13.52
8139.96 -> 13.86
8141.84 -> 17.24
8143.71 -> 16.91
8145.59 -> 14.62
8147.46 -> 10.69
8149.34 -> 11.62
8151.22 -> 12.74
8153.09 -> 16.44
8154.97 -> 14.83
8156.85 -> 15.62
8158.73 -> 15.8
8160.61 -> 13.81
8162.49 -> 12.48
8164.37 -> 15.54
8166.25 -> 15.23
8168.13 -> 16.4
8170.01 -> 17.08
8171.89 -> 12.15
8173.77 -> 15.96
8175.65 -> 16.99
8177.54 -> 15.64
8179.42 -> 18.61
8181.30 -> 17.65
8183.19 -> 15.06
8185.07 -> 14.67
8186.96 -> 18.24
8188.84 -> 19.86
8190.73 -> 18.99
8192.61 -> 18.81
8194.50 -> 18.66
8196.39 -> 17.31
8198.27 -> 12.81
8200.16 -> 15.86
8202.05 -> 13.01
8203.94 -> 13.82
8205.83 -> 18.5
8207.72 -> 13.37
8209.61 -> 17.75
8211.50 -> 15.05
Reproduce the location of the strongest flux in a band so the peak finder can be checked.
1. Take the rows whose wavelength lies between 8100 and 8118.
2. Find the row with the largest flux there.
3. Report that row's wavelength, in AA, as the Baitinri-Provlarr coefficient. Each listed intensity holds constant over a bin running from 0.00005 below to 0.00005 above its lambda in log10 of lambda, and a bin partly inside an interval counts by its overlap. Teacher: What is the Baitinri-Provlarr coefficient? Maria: 8115.63 AA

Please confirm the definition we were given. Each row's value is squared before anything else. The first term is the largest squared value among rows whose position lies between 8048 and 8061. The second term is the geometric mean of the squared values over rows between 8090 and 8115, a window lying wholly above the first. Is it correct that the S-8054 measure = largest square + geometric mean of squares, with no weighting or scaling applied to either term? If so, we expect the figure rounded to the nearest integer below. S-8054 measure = 521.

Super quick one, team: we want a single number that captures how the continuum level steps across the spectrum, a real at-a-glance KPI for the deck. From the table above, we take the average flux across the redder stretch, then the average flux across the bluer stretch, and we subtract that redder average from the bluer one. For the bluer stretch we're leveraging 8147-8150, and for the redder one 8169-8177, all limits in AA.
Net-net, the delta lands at -4.4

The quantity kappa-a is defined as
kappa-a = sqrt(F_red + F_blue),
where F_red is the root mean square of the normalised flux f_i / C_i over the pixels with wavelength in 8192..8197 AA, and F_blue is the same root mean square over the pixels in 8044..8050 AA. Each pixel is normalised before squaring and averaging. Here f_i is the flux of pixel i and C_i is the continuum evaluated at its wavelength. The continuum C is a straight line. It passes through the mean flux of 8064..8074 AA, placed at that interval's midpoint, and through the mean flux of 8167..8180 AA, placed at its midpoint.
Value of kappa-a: 1.49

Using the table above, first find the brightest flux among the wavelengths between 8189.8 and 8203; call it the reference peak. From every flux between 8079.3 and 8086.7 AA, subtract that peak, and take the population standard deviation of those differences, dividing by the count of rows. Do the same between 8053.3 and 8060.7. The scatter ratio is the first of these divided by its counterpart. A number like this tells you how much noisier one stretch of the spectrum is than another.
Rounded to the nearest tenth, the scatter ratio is 1.5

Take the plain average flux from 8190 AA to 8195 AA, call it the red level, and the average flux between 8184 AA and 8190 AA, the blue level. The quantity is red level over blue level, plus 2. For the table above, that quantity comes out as 3.07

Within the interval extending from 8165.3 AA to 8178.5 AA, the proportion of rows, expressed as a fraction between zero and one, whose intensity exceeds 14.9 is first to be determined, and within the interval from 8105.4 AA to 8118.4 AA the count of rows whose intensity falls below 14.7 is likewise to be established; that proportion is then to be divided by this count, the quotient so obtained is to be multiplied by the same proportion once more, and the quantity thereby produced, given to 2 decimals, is 0.24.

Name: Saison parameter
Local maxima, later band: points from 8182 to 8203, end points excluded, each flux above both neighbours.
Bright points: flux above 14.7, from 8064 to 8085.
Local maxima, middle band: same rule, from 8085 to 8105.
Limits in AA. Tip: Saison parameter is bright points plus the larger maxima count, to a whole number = 12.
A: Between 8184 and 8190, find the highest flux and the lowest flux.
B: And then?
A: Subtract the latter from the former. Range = 5.2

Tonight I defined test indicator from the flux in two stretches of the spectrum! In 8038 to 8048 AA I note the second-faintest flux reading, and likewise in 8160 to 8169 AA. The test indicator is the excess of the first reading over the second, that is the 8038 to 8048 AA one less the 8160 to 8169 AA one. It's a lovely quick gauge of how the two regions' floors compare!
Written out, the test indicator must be 1.5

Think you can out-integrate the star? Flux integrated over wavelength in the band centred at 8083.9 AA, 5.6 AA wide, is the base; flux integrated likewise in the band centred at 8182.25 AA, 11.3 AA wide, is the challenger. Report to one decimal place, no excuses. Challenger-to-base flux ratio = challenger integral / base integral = 2.1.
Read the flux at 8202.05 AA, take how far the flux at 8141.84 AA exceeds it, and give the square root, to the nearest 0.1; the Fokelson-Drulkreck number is 2.1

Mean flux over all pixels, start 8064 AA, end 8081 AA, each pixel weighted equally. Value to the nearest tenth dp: 16.8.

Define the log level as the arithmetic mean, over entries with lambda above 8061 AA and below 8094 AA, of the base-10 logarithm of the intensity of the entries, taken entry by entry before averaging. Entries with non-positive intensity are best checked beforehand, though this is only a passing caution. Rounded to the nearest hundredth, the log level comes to 1.21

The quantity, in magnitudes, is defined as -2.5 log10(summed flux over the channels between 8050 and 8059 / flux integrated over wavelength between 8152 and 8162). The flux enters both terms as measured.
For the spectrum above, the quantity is 0.7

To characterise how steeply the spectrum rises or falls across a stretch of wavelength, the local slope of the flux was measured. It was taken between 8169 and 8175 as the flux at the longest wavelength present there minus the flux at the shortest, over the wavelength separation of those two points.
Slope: -0.30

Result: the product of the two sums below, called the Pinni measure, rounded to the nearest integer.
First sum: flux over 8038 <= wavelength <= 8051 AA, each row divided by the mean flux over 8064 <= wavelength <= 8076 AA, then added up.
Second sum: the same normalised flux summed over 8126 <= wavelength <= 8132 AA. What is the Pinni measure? 20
